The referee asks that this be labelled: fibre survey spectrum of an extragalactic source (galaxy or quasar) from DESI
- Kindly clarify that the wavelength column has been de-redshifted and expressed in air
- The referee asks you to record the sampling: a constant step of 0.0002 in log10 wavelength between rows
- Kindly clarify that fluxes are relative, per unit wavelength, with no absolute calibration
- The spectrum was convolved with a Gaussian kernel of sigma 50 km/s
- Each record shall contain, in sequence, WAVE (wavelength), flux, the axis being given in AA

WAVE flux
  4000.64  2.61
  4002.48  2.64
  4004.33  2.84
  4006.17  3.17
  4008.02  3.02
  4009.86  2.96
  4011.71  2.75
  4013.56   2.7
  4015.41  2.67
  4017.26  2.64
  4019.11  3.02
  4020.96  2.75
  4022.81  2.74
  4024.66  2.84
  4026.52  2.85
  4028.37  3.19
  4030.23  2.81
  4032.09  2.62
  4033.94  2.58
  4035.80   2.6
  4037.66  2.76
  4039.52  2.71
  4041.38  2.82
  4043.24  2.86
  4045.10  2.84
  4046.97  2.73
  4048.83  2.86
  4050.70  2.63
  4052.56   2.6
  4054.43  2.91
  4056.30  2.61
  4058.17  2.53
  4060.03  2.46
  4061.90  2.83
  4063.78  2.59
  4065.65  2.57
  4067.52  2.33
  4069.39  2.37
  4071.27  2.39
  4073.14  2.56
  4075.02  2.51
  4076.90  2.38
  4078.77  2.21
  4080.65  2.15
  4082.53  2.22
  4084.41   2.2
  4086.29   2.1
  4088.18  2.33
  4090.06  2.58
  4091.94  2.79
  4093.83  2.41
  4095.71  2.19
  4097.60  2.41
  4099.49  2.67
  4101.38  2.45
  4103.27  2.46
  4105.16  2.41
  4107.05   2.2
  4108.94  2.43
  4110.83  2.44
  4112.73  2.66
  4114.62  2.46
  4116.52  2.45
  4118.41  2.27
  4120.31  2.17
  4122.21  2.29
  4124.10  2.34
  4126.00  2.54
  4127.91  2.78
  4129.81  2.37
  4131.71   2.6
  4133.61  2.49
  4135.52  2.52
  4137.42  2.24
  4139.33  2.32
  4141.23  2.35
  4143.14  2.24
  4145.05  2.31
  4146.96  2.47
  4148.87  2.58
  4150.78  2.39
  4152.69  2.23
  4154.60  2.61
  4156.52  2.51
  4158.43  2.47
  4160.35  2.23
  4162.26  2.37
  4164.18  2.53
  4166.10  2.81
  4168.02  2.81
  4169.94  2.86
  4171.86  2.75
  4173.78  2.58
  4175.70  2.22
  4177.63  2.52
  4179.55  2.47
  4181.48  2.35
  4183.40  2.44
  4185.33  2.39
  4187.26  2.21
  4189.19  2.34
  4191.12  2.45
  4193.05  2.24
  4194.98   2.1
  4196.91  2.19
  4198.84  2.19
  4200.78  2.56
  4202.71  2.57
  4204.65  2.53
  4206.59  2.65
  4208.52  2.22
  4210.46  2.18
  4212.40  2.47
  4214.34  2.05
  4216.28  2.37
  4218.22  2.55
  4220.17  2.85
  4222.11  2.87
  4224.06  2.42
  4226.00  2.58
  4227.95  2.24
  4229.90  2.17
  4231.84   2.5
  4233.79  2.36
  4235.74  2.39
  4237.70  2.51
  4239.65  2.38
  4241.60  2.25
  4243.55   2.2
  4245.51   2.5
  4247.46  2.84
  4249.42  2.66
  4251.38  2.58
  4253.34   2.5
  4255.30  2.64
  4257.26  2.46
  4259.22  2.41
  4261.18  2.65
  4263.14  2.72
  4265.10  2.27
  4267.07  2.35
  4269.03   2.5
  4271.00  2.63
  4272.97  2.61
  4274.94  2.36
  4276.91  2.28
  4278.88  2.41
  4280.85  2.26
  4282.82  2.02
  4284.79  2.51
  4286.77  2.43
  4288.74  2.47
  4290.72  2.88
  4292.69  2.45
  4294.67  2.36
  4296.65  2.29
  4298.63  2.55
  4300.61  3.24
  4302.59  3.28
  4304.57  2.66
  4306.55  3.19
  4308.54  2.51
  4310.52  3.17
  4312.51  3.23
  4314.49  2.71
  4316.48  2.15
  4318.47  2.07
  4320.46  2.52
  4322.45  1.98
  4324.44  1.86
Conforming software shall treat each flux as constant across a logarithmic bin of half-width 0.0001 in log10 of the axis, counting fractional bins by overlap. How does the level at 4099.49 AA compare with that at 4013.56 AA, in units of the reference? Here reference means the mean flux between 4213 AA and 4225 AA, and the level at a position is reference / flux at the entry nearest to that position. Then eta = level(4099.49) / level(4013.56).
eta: 1.01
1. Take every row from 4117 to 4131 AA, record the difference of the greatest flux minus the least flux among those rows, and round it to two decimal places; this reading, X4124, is 0.61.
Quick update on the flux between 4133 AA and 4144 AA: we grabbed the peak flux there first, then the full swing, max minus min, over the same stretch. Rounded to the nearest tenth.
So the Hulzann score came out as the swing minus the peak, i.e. -2.2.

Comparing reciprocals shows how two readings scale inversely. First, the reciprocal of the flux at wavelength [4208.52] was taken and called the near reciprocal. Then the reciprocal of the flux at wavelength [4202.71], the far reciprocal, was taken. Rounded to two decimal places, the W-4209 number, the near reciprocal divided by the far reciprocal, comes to 1.16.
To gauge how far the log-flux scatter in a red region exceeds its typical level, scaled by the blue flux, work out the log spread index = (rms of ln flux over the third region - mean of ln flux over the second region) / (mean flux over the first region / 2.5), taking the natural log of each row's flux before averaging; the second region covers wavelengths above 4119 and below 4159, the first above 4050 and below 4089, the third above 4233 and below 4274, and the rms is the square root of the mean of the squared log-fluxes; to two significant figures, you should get 0.034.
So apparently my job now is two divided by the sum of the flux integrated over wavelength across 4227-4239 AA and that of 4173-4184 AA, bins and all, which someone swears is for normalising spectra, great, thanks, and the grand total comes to 0.036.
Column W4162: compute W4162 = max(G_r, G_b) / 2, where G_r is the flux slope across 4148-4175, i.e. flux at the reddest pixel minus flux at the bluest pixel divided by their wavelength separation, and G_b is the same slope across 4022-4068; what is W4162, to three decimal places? 0.000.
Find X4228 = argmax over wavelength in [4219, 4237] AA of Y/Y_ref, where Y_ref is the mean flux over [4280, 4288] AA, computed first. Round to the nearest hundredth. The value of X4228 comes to 4222.11 AA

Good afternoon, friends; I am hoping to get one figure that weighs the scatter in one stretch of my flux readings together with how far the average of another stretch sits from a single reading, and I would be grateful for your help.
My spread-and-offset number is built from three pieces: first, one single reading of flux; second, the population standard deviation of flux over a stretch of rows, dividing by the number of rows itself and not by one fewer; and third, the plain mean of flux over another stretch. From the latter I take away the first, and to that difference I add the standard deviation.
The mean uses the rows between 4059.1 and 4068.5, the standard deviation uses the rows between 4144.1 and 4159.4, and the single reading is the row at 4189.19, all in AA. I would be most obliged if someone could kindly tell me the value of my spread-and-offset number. 0.34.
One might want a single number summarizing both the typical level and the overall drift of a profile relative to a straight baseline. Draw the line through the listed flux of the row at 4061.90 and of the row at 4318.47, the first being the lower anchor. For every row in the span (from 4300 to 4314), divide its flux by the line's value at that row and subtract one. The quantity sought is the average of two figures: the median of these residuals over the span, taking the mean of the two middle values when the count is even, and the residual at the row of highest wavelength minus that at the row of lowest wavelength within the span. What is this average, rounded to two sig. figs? 0.27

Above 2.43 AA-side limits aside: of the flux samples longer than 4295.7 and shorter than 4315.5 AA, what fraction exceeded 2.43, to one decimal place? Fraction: 0.9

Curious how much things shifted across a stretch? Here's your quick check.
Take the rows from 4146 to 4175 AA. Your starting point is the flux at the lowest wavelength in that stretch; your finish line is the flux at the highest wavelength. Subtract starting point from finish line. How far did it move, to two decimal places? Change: 0.11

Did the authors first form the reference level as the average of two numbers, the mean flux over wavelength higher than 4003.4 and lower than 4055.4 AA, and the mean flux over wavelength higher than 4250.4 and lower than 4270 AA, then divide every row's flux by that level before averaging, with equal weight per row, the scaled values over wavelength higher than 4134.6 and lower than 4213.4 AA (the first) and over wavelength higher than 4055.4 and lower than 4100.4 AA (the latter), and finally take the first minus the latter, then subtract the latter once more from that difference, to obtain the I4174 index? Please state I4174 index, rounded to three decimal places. -0.919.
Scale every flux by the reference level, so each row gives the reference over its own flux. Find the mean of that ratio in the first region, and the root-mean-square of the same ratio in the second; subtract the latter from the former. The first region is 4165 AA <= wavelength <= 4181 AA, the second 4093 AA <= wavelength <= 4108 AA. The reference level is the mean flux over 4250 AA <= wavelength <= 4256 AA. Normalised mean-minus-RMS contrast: -0.09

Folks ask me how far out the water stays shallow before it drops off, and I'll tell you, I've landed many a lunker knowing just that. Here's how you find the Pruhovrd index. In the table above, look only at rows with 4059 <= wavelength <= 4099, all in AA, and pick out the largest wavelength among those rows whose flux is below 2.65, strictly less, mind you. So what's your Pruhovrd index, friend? 4097.60 AA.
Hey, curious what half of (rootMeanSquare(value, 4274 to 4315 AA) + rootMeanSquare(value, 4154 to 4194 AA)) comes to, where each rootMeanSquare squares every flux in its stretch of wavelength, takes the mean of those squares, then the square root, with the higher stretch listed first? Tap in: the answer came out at 2.57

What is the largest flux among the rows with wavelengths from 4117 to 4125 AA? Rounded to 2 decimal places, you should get 2.34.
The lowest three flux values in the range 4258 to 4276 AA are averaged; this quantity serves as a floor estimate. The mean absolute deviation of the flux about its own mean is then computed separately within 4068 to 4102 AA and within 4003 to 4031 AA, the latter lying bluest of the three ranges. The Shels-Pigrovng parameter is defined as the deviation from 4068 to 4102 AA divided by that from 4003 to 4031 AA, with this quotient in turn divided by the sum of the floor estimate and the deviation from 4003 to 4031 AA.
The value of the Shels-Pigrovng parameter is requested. 0.42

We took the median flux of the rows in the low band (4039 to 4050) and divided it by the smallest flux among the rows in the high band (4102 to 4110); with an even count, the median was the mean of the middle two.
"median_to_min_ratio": 1.29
